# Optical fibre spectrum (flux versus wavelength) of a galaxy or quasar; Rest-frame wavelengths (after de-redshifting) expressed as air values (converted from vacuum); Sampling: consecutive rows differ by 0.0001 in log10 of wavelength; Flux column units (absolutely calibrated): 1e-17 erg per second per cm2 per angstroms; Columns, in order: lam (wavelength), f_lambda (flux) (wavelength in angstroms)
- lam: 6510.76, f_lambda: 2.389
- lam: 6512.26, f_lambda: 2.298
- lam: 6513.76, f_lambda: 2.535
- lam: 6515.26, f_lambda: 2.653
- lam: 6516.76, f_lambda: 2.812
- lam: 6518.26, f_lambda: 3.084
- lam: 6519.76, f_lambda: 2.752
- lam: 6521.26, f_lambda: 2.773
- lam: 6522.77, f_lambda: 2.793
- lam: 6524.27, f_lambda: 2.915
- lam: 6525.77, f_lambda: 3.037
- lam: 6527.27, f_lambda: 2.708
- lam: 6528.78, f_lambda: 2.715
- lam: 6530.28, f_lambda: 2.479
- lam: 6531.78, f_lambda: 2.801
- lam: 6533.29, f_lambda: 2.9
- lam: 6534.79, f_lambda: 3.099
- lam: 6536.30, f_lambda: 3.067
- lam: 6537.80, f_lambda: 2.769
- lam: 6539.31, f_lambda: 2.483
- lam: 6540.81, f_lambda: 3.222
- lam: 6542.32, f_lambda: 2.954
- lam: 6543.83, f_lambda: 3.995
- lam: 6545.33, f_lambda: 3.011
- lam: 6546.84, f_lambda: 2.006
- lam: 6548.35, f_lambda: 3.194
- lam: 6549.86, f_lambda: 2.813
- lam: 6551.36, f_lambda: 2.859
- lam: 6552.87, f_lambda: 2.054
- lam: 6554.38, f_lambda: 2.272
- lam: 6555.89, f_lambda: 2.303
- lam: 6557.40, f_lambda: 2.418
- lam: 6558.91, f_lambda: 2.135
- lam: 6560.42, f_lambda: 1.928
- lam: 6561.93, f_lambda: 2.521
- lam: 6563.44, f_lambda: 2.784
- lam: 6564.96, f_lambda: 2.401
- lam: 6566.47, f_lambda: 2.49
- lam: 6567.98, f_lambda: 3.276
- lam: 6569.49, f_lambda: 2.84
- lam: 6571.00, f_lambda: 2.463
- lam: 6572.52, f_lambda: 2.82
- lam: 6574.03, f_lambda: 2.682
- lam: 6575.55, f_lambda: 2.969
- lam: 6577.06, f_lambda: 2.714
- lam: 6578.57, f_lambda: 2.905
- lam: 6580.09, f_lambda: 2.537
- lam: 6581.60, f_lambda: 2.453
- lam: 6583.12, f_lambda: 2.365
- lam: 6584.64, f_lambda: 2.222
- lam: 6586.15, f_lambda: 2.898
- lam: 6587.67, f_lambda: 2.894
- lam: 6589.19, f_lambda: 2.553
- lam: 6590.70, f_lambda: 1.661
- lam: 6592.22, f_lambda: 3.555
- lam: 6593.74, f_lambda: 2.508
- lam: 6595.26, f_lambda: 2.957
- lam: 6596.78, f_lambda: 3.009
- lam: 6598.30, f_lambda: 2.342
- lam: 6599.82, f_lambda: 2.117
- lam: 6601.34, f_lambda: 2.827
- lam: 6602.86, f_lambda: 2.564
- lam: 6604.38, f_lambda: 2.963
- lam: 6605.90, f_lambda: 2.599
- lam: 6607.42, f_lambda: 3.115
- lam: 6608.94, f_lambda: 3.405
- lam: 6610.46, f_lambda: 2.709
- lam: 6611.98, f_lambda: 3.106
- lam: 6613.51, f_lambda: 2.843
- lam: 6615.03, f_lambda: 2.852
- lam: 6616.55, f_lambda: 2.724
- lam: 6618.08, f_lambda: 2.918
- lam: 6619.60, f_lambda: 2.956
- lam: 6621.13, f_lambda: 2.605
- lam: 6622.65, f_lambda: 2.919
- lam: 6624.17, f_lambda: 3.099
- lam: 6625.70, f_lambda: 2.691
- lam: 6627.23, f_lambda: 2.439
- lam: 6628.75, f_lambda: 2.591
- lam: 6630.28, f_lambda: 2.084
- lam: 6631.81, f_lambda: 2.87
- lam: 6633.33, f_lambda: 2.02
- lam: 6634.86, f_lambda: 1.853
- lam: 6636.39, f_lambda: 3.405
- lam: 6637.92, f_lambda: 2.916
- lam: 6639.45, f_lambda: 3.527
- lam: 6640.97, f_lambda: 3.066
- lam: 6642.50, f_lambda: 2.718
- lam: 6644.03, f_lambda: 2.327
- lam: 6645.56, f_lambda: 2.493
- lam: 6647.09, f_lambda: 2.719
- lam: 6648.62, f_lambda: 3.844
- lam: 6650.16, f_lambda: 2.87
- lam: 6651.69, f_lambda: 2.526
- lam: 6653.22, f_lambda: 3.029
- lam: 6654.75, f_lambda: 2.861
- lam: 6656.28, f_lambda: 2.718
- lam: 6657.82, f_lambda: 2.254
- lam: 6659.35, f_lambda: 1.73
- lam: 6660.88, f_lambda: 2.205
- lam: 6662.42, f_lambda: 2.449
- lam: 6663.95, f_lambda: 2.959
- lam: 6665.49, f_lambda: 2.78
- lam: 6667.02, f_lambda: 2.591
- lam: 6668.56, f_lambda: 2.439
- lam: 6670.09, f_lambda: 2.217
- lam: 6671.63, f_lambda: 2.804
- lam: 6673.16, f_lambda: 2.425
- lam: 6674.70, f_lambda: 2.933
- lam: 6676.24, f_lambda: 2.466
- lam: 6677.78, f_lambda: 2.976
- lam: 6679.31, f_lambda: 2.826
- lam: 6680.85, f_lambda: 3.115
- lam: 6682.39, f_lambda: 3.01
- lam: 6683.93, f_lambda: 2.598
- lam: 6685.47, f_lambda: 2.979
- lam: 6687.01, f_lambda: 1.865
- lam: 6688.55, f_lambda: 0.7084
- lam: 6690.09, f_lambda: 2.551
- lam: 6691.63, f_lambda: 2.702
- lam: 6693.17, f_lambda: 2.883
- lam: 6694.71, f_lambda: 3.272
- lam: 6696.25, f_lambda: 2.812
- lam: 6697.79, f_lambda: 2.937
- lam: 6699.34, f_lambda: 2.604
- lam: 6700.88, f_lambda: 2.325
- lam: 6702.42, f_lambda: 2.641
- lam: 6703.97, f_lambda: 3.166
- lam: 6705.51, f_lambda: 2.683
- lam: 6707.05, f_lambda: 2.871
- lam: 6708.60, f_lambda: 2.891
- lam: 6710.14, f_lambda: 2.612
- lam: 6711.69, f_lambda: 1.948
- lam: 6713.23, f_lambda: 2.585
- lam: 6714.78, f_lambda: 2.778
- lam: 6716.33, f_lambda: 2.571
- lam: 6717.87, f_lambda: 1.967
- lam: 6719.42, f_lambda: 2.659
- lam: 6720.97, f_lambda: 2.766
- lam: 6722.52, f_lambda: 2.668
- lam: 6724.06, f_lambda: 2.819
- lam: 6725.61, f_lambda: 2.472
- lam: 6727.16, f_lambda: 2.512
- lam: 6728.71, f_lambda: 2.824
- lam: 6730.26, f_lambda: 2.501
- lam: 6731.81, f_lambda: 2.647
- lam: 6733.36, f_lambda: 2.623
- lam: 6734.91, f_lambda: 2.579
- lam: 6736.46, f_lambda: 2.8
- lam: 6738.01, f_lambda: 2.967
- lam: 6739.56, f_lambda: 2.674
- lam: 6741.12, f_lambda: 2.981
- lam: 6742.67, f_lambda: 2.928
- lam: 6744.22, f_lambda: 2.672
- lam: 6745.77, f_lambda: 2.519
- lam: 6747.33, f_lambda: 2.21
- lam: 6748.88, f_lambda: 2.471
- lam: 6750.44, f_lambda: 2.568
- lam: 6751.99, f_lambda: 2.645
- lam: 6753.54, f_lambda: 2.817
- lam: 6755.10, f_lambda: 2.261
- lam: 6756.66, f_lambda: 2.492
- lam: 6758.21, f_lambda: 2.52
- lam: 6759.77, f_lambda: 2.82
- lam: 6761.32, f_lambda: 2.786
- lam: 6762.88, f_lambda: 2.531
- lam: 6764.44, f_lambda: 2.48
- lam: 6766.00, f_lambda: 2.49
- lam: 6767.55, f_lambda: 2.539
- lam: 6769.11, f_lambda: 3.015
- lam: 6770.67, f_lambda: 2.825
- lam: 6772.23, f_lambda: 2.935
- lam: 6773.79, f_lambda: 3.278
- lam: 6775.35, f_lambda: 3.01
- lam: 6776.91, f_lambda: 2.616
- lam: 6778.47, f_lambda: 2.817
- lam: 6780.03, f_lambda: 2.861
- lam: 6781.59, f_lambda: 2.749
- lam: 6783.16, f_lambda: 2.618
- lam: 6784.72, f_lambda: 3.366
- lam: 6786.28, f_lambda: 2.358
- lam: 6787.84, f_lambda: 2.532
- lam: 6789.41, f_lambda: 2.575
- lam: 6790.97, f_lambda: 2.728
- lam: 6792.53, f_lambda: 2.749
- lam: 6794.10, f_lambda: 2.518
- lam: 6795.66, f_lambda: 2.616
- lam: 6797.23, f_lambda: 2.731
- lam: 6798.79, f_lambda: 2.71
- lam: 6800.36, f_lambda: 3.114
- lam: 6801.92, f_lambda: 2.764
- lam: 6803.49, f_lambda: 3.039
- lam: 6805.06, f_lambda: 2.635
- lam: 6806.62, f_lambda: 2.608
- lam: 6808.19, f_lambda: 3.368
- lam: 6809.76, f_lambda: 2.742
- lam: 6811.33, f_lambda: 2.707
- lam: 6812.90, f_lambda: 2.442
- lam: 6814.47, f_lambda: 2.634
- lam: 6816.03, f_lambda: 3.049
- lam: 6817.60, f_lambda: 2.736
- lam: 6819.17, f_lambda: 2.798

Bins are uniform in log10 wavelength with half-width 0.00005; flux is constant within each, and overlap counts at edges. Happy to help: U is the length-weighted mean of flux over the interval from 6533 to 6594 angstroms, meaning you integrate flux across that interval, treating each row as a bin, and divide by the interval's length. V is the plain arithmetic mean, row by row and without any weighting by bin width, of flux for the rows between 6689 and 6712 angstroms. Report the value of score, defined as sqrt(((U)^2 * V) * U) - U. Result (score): 4.57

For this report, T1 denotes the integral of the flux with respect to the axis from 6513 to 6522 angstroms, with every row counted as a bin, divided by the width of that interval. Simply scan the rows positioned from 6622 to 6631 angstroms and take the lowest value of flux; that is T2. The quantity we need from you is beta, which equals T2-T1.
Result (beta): -0.68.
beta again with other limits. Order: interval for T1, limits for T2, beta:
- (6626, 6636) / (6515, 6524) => 0.29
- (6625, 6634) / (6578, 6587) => -0.23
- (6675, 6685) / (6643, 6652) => -0.51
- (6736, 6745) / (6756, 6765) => -0.36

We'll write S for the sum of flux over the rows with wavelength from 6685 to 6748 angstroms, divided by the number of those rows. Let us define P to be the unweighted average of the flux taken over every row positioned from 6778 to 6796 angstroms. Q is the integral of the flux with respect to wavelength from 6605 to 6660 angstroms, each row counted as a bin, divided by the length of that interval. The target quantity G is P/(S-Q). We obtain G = -18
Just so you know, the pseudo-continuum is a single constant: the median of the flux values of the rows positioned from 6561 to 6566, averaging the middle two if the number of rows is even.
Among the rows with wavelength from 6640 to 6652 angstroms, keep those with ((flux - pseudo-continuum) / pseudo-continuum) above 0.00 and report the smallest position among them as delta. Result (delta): 6640.97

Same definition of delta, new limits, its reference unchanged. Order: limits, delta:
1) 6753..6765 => 6753.54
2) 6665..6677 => 6665.49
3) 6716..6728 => 6716.33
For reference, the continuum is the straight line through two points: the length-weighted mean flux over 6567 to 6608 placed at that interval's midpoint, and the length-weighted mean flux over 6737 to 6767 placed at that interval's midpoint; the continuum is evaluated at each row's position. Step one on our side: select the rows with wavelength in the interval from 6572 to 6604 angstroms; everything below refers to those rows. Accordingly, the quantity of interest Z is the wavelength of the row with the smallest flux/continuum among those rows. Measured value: 6590.70 angstroms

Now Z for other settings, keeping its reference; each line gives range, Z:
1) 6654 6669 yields 6659.35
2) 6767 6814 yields 6786.28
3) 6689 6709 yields 6700.88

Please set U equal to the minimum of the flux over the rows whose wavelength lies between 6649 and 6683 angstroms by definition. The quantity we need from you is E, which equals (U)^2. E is 3.0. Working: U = 1.73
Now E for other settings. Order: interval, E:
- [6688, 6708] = 0.5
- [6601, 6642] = 3.4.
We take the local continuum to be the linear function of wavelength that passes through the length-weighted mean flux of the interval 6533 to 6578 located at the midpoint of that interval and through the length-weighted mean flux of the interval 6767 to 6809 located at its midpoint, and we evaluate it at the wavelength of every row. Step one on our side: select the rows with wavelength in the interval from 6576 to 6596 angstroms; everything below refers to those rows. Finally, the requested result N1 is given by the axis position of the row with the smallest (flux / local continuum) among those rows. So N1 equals 6590.70 angstroms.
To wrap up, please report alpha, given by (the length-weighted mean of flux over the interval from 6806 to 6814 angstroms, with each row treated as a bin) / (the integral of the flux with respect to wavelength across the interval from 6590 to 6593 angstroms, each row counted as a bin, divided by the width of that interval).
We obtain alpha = 1.056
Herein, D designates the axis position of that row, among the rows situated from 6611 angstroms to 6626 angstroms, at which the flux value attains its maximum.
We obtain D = 6611.98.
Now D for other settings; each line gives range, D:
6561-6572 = 6567.98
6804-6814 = 6808.19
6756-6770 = 6769.11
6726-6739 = 6738.01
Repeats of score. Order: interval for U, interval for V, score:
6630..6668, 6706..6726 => 4.37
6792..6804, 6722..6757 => 4.73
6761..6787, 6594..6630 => 4.98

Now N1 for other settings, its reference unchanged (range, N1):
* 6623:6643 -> 6634.86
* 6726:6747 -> 6730.26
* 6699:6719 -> 6711.69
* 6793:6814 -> 6812.90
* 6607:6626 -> 6621.13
